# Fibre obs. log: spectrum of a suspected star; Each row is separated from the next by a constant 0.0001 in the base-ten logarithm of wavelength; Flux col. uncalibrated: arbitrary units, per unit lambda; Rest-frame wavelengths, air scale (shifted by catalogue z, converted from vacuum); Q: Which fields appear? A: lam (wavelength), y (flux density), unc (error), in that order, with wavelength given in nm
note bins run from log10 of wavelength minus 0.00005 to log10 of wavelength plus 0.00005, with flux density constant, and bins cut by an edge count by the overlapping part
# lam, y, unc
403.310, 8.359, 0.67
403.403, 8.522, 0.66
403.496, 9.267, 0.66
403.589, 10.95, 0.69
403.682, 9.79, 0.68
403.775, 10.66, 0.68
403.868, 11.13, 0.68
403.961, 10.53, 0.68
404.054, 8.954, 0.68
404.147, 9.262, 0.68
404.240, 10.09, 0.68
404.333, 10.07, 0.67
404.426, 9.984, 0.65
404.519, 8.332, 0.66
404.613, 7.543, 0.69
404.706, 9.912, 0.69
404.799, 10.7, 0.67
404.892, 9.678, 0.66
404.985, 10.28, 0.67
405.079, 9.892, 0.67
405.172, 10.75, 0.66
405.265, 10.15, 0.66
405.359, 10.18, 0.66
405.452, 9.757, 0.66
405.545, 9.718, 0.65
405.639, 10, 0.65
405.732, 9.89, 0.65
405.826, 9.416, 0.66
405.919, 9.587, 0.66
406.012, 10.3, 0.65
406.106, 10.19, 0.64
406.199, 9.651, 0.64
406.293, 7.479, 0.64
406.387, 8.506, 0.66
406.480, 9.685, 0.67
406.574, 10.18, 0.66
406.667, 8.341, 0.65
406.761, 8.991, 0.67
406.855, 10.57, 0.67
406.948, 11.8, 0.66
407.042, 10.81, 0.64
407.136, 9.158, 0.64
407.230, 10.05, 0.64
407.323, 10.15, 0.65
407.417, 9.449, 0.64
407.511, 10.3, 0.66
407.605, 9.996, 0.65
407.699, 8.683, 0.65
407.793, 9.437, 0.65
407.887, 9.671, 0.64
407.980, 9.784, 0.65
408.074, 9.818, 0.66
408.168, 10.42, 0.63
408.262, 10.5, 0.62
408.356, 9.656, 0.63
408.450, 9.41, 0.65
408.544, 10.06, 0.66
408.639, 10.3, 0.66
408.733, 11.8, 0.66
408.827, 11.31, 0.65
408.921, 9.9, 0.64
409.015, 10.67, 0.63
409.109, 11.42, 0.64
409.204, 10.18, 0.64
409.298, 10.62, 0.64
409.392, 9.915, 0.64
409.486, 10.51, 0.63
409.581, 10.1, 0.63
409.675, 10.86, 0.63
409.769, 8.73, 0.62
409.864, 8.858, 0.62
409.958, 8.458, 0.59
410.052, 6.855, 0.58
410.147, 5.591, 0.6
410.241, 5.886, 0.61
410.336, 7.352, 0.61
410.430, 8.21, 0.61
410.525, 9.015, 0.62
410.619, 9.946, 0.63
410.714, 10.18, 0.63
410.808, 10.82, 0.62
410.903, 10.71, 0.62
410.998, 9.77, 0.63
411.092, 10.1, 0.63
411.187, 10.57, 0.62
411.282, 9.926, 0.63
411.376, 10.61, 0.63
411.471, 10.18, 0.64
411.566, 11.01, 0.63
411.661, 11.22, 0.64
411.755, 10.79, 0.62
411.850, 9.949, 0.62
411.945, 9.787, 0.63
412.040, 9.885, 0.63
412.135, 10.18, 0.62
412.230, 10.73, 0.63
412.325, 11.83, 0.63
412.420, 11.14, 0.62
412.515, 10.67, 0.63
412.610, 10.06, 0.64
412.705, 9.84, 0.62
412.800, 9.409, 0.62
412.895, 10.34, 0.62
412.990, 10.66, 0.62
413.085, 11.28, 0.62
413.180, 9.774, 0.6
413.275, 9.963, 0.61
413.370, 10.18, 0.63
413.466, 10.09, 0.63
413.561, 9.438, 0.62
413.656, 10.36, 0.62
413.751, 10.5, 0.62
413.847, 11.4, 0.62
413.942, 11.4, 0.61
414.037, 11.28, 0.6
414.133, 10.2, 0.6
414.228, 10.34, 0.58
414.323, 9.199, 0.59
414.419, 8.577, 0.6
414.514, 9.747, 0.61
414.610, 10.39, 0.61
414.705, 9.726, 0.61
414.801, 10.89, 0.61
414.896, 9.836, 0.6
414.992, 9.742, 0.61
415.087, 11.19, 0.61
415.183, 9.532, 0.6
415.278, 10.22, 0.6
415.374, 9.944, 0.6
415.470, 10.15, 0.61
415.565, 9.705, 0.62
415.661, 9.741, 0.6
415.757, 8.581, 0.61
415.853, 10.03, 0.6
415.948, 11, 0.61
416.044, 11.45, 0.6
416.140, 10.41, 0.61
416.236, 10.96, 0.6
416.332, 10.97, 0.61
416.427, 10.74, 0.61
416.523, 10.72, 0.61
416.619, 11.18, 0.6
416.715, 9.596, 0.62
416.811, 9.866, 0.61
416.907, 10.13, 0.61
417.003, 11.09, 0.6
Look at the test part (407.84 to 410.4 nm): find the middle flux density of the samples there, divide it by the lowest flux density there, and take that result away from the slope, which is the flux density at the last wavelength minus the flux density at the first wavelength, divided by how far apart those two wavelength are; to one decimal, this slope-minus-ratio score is -2.7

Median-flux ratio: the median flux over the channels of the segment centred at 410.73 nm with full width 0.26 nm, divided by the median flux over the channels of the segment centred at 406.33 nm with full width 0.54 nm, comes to 1.05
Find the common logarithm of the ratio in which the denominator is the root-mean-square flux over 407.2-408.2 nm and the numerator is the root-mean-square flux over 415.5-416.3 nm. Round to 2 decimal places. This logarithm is 0.02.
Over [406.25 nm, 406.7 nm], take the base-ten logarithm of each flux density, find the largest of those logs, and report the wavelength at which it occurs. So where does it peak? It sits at 406.574 nm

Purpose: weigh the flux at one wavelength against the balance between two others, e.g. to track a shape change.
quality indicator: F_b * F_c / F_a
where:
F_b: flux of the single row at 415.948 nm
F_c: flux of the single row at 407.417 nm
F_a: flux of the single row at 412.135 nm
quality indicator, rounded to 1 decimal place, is 10.2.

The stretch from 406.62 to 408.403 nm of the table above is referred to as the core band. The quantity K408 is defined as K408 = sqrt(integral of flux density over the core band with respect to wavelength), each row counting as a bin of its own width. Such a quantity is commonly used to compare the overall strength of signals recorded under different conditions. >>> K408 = 4.20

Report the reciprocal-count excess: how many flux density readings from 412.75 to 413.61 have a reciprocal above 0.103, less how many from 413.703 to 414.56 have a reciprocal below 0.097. -3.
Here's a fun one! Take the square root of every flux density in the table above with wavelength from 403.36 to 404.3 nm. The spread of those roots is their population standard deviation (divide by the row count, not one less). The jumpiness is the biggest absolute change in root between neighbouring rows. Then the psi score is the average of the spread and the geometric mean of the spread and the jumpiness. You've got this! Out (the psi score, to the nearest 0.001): 0.163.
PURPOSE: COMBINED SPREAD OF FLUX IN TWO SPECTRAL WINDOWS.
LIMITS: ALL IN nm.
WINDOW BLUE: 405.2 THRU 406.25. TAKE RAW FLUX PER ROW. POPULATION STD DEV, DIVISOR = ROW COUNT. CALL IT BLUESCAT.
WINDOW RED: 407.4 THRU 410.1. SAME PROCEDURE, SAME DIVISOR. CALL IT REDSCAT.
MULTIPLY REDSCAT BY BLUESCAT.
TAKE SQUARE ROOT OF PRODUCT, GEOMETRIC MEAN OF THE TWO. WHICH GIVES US 0.52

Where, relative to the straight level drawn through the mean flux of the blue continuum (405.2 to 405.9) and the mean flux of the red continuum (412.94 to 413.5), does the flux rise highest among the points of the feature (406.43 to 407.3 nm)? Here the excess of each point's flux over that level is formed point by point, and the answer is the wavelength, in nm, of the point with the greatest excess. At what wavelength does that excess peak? 406.948 nm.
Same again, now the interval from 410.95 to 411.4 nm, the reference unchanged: 411.376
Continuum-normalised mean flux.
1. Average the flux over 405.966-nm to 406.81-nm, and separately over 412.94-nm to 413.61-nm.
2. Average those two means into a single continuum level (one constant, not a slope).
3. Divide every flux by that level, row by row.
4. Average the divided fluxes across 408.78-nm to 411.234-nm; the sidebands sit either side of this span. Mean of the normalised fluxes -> 0.975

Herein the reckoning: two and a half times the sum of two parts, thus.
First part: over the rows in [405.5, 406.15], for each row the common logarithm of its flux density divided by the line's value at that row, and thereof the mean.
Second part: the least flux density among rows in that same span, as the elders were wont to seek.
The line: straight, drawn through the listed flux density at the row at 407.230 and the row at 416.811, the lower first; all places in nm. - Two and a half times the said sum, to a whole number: 24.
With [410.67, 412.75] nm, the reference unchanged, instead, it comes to 24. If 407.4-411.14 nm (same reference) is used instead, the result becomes 14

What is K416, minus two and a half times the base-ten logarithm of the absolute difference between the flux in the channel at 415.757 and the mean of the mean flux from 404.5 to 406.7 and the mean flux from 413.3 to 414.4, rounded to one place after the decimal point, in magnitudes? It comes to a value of -0.4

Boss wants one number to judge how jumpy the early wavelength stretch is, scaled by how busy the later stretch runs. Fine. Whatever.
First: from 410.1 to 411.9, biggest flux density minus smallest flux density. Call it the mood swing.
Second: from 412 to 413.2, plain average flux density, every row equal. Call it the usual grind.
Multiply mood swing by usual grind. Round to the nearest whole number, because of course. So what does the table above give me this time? 59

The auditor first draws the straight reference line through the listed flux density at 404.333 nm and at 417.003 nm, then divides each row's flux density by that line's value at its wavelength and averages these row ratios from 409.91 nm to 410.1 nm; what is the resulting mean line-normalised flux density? 0.73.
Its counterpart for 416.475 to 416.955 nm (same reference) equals 0.93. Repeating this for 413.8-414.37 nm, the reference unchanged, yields 0.98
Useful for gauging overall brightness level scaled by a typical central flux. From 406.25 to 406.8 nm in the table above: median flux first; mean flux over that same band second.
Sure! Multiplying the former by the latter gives 78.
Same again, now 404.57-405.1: 96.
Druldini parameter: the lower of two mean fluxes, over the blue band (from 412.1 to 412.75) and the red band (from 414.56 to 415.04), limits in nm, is 10.12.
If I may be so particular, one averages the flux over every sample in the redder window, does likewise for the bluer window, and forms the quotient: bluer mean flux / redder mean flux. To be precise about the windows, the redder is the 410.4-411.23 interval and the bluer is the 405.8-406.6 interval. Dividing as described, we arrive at 0.95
